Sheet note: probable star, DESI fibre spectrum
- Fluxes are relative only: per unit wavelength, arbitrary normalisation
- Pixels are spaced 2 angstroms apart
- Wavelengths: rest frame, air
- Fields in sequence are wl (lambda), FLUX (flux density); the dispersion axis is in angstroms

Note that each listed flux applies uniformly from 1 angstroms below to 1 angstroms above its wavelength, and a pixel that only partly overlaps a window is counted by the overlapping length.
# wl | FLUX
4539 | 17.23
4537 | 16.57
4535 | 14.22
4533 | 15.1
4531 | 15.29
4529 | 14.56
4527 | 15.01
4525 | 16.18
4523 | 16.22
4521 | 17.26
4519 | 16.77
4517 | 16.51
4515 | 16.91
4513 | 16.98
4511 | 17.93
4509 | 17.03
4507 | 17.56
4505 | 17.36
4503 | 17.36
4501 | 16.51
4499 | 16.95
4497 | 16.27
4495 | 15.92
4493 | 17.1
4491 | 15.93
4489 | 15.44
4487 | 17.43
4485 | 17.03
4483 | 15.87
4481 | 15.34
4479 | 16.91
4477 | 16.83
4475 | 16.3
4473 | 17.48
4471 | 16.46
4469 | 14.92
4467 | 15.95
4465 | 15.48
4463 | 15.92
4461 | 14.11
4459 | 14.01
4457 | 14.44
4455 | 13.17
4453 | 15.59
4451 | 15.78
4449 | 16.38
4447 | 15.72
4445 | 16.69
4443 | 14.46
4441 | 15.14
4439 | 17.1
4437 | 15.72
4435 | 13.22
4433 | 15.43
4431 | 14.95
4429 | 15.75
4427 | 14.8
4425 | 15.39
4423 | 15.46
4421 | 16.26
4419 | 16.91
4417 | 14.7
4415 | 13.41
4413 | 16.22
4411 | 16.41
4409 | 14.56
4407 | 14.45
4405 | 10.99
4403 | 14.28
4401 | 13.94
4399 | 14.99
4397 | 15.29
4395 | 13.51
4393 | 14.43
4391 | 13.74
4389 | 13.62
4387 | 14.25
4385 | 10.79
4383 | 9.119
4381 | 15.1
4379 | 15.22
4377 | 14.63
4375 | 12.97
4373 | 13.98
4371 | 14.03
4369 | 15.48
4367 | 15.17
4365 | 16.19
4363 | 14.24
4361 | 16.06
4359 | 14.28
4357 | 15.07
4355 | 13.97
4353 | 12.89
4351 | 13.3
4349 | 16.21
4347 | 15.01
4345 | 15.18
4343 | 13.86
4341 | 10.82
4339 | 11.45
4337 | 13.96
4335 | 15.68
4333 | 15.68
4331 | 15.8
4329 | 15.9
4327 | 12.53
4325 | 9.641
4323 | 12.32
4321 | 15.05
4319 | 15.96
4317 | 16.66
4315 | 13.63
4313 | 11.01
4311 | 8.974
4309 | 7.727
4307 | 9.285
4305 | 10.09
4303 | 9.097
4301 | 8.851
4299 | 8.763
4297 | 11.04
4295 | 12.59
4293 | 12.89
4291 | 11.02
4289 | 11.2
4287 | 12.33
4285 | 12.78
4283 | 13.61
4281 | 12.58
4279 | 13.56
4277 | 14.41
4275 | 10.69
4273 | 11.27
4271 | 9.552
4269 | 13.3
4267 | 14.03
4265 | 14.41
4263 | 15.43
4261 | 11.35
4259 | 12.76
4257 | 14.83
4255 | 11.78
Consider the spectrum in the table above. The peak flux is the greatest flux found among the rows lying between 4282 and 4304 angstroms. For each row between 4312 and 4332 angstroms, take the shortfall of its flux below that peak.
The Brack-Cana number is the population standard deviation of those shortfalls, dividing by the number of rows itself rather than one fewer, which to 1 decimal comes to 2.3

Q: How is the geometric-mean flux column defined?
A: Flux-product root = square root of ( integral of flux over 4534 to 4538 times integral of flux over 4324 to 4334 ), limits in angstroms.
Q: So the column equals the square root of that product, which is 93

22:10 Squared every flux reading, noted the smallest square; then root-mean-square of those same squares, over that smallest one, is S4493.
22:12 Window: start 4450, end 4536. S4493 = 1.51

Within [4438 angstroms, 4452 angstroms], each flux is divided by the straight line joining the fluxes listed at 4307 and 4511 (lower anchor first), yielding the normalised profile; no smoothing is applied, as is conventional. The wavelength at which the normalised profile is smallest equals 4443 angstroms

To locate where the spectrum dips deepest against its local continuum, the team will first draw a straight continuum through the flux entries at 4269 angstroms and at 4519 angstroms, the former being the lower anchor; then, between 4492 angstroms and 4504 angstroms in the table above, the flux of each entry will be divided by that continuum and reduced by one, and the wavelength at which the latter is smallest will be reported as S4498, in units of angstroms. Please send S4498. 4495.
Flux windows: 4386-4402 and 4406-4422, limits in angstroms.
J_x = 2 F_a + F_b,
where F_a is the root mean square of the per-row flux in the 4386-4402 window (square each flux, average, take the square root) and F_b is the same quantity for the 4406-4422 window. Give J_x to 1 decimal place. 43.9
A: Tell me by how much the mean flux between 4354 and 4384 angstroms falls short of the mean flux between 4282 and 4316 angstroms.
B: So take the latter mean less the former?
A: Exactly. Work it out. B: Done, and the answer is -3.5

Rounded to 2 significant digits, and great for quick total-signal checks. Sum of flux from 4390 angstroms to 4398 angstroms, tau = 57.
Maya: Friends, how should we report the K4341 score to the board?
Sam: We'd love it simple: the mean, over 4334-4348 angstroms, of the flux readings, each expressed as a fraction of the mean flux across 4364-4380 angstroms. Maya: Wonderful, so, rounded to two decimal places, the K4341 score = 0.93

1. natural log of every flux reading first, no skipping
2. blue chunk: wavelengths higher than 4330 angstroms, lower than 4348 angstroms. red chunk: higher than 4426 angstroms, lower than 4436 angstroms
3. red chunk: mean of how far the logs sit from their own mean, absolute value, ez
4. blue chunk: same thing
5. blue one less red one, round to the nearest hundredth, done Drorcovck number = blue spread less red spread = 0.06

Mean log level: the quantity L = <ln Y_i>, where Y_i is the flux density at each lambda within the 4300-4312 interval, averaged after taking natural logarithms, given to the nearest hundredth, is 2.19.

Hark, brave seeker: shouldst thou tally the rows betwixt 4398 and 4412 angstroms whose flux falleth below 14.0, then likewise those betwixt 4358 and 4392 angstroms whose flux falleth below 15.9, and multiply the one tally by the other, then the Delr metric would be 30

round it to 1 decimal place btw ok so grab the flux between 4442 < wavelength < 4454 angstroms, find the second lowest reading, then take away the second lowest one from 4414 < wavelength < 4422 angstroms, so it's 0.9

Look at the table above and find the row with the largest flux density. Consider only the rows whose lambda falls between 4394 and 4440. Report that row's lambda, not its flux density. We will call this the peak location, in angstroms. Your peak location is 4439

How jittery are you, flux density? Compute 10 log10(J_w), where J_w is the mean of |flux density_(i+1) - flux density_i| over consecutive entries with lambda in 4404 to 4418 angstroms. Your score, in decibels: 2.1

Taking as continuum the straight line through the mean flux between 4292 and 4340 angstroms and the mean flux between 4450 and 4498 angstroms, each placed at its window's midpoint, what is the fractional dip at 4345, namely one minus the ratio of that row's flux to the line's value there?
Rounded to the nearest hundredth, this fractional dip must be -0.17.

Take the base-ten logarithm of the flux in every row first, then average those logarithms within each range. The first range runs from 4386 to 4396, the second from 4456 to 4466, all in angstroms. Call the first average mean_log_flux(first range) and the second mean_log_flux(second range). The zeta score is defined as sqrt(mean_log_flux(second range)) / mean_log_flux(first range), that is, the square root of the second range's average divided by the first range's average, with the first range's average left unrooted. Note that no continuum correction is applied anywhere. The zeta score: 0.95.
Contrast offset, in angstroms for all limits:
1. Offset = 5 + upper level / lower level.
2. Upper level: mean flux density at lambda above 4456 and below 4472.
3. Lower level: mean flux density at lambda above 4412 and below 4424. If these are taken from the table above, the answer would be 5.98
